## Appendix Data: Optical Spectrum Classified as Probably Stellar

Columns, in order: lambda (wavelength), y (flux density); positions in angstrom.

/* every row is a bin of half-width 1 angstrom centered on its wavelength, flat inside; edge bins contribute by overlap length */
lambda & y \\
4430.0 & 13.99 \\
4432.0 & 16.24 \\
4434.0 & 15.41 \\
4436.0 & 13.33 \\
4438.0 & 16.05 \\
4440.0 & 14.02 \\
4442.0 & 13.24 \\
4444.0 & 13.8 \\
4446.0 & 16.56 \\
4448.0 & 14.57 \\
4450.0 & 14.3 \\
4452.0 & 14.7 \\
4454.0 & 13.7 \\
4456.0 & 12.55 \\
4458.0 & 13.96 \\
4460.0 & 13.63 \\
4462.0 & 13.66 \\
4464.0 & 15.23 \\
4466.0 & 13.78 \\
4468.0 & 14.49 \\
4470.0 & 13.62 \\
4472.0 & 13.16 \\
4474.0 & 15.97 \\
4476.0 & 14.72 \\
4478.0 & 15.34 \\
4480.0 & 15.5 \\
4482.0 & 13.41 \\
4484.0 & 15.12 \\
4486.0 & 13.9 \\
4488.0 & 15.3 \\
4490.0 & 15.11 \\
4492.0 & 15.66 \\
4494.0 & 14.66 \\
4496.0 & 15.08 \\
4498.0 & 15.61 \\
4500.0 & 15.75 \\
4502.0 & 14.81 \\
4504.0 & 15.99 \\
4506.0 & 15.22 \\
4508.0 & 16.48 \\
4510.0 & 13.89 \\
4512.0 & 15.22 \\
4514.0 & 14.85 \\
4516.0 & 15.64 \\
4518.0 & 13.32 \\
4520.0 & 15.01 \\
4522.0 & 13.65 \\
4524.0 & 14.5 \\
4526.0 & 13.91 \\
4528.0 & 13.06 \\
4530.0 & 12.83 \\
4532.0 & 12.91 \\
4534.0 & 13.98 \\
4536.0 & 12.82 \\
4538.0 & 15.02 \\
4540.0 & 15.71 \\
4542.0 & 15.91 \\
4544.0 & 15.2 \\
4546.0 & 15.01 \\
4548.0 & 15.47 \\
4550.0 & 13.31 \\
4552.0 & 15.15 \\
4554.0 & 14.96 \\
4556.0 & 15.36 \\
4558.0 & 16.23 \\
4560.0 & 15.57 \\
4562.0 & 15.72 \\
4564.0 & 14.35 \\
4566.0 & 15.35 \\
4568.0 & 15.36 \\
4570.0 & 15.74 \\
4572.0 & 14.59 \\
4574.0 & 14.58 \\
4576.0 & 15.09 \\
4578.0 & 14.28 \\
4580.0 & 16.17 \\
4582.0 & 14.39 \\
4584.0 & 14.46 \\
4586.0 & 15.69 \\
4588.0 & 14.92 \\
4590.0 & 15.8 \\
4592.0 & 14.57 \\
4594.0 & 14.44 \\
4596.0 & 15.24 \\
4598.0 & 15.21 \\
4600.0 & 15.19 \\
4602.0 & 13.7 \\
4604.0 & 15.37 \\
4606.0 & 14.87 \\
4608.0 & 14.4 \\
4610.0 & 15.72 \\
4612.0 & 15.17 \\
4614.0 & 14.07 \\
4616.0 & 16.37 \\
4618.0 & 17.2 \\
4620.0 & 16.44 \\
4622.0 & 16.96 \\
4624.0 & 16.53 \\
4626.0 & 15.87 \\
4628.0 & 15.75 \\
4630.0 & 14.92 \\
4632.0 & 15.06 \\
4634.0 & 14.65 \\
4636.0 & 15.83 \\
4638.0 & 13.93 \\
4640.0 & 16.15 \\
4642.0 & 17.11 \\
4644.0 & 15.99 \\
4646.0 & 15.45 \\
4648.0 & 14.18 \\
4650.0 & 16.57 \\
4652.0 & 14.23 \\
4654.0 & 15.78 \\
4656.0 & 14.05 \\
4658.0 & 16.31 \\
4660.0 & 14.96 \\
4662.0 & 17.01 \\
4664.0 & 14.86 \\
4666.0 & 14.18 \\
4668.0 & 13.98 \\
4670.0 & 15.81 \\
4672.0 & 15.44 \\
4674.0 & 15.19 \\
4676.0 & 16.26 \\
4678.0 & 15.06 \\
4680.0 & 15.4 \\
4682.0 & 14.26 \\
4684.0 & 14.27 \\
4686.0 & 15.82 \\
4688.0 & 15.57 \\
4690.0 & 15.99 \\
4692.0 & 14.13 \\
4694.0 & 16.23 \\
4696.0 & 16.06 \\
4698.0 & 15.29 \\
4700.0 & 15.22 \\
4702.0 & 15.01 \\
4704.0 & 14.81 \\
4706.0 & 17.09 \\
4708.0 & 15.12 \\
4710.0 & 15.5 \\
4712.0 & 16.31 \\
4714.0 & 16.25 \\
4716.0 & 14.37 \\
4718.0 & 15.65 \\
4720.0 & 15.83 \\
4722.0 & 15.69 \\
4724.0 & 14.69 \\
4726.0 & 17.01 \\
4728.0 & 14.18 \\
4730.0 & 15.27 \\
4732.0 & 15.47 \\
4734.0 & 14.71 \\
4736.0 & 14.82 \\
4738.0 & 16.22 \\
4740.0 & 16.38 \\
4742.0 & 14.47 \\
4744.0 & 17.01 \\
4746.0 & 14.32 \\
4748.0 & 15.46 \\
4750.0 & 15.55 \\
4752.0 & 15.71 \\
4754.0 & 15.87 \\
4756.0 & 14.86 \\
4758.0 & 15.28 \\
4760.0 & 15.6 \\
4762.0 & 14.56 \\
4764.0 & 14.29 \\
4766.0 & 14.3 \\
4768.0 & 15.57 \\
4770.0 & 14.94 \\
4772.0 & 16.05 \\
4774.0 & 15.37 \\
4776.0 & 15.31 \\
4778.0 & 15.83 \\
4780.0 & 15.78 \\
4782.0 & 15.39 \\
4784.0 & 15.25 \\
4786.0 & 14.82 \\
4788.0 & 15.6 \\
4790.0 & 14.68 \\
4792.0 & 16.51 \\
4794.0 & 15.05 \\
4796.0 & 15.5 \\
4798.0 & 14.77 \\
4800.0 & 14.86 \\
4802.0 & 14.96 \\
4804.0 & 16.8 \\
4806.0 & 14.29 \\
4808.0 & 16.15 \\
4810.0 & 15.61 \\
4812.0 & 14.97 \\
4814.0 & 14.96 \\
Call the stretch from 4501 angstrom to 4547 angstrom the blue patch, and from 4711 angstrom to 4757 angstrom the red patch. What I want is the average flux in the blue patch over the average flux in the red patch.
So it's 0.94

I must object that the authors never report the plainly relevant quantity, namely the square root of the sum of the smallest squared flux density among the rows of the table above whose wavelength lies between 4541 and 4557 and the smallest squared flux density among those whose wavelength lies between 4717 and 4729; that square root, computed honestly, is 19.4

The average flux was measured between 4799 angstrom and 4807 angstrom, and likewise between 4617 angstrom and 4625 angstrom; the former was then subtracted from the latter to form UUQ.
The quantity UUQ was 1.6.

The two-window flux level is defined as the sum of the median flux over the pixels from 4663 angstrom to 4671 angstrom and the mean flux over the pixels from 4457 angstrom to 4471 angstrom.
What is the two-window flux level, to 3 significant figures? 28.6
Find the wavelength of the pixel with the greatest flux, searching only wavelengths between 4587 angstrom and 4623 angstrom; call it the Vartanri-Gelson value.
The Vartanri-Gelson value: 4618.0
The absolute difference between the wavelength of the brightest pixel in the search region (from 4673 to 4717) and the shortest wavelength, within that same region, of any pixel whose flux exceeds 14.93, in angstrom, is 32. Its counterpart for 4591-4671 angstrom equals 22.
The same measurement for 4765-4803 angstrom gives 24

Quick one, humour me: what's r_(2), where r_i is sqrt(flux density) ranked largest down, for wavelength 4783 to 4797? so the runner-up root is 3.95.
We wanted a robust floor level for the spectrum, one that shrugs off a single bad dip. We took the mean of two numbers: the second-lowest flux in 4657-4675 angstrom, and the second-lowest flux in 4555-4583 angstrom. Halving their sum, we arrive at 14.3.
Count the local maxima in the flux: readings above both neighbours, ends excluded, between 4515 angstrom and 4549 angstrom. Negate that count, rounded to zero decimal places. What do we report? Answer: -4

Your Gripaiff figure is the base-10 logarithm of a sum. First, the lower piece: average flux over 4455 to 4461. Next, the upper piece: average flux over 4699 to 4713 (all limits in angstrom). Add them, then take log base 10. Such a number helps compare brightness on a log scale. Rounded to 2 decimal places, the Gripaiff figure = 1.46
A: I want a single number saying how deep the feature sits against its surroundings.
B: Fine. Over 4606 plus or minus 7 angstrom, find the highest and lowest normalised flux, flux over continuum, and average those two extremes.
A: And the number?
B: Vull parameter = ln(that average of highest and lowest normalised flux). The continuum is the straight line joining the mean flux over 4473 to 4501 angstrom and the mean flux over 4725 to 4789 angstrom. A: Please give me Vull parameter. -0.03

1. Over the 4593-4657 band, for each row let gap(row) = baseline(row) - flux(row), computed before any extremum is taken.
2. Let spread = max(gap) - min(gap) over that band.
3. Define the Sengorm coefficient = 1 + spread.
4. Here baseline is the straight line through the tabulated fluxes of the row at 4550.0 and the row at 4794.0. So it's 4.42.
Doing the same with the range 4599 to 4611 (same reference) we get 2.96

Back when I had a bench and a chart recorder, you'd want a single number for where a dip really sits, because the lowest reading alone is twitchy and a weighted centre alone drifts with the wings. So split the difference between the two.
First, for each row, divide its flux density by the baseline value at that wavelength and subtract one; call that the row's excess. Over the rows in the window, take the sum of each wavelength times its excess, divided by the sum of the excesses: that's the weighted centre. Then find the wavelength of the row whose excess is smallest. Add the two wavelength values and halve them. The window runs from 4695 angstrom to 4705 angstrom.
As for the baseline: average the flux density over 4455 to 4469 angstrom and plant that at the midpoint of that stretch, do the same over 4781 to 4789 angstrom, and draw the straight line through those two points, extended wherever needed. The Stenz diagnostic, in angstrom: 4700.5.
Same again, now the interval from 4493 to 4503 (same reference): 4496.2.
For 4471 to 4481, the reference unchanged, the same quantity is 4474.8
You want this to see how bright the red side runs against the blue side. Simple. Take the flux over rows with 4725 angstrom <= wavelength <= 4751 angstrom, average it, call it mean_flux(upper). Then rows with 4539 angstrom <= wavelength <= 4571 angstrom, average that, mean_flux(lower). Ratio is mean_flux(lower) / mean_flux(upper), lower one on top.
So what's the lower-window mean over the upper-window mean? 0.99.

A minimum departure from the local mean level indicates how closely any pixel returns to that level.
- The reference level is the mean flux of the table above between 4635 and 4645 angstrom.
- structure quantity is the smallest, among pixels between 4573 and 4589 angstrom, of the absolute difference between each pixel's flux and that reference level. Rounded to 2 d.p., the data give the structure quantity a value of 0.11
